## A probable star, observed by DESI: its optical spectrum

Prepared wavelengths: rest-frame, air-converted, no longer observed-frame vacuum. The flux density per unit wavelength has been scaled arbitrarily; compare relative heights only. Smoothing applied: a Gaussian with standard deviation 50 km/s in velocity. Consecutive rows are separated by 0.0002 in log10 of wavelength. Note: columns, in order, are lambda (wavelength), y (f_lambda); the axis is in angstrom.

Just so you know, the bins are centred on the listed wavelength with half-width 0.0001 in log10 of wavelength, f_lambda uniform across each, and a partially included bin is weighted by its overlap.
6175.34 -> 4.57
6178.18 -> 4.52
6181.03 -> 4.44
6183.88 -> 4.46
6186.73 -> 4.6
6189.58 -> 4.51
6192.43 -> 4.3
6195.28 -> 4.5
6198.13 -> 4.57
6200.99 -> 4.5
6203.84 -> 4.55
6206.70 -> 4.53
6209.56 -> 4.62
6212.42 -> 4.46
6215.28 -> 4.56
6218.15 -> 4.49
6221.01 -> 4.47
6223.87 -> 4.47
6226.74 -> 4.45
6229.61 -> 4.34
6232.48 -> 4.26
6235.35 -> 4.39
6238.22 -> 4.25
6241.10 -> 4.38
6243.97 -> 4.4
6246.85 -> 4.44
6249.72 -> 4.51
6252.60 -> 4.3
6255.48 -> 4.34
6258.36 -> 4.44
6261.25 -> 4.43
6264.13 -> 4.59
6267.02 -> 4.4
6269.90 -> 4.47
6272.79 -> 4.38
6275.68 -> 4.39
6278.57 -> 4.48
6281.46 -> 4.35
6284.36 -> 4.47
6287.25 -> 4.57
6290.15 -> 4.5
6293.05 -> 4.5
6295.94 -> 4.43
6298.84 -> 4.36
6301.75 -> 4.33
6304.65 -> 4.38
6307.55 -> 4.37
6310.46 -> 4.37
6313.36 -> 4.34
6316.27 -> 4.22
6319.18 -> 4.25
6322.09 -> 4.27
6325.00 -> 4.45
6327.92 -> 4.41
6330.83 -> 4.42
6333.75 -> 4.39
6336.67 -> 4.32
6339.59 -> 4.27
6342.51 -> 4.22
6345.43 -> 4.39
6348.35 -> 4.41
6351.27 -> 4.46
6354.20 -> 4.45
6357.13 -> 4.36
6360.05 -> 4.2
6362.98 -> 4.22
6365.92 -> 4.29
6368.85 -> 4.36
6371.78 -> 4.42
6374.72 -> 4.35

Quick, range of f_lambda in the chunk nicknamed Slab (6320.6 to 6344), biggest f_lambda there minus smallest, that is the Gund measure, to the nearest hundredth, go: 0.23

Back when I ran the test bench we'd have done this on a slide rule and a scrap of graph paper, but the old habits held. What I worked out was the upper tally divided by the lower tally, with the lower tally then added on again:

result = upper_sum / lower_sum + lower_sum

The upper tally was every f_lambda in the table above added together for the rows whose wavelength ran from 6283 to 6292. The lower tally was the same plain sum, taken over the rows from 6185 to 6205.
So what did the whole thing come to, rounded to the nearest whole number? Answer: 32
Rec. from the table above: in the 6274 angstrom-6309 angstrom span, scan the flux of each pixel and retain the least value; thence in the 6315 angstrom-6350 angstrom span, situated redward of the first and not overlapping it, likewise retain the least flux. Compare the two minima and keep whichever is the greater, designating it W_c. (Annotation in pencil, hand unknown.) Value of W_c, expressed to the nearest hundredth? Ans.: 4.33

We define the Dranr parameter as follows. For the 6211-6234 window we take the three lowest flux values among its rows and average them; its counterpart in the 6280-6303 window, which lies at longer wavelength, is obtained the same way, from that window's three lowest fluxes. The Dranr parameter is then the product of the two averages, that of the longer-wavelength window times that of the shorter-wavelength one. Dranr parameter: 18.9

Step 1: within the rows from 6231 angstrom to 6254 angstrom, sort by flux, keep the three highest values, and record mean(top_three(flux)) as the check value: 4.45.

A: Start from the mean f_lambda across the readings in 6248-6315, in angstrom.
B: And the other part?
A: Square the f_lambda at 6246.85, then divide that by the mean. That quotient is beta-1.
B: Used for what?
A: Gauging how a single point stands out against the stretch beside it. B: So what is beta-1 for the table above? 4.46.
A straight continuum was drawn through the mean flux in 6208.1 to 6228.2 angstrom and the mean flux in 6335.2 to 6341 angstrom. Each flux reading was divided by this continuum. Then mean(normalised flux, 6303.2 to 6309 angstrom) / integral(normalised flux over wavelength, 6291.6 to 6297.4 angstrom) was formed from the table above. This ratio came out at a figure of 0.170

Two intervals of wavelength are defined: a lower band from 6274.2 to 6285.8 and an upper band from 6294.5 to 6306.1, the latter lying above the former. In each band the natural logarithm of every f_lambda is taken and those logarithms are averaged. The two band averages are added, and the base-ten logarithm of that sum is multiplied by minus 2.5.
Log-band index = -1.18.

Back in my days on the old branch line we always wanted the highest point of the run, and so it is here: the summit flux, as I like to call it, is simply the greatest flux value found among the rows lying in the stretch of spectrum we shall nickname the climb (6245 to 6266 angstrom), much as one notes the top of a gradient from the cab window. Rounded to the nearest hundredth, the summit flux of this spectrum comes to 4.59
